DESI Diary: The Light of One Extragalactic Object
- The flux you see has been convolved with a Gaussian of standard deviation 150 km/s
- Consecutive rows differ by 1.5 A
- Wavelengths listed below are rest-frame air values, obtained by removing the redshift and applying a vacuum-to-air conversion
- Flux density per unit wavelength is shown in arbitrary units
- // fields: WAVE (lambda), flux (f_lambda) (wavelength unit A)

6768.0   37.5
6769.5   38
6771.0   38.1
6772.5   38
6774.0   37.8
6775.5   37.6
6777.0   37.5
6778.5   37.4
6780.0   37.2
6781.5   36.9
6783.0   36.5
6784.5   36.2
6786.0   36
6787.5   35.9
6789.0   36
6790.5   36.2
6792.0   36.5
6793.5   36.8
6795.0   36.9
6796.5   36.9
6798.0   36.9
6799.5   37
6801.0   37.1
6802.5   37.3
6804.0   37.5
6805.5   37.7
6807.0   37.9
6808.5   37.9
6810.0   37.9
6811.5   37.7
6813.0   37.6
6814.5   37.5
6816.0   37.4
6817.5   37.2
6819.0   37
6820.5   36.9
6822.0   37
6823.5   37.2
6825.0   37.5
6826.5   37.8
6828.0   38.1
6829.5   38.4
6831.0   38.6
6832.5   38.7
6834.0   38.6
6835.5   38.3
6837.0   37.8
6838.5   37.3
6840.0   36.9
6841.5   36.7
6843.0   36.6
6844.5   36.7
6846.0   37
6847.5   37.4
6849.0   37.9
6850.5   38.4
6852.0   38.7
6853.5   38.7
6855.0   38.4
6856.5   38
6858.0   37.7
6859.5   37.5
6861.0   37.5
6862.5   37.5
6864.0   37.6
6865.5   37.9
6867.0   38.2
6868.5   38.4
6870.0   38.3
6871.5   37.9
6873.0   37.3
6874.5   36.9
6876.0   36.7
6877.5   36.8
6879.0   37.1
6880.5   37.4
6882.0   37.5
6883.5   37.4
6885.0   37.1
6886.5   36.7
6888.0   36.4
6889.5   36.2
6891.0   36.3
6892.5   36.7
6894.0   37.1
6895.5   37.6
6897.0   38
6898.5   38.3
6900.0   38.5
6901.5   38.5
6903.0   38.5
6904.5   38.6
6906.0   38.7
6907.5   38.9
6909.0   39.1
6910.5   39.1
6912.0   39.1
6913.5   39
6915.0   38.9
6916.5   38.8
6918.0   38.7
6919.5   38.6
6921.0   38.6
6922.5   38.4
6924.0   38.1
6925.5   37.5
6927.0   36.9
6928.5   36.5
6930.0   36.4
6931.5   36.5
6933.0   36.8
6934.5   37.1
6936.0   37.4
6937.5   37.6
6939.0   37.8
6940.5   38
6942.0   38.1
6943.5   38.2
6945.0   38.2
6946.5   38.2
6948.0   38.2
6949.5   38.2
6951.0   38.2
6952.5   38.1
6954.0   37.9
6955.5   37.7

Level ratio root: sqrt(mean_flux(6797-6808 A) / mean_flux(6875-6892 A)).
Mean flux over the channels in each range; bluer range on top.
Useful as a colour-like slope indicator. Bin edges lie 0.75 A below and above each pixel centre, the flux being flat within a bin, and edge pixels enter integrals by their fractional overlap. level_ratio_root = 1.01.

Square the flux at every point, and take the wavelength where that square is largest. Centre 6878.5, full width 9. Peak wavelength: 6882.0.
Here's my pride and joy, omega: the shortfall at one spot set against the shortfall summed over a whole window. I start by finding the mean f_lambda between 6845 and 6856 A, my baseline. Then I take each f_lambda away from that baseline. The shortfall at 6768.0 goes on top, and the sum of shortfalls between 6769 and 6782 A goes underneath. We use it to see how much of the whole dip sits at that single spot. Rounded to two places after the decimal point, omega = 0.14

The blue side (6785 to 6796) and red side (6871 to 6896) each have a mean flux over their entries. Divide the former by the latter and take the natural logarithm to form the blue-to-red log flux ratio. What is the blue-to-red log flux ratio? -0.018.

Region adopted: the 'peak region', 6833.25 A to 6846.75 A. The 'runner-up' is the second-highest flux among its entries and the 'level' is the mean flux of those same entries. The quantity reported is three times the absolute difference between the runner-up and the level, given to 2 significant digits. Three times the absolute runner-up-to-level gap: 2.9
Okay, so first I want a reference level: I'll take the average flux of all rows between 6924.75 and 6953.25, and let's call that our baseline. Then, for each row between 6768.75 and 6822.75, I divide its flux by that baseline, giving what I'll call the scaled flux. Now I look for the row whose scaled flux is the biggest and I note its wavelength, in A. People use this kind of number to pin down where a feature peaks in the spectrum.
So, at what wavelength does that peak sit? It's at 6771.0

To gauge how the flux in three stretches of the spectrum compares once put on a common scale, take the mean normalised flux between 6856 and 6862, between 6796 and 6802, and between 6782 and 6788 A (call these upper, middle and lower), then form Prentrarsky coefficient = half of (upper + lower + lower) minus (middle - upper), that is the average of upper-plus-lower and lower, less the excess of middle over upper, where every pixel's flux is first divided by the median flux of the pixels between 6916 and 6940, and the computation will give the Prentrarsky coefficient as 1.48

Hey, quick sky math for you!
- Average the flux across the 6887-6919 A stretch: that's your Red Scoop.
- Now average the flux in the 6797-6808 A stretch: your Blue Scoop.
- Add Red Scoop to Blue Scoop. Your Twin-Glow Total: 75.5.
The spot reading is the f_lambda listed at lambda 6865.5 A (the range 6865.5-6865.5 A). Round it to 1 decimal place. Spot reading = 37.9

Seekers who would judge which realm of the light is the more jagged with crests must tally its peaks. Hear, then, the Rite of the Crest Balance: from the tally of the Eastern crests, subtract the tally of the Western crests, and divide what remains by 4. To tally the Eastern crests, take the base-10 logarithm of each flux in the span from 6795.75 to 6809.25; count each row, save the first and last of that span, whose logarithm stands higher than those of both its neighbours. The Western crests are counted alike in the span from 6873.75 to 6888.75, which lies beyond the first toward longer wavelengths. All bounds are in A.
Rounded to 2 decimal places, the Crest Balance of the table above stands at -0.25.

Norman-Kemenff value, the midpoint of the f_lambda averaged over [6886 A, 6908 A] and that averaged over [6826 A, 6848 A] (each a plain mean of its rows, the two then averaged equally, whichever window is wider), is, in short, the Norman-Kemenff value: 37.7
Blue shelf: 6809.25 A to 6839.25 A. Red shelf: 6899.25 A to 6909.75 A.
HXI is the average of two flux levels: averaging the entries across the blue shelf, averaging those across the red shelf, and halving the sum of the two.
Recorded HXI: 38.2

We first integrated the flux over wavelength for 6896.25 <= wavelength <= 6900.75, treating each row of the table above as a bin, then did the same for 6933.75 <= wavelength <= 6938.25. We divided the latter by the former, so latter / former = 0.98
